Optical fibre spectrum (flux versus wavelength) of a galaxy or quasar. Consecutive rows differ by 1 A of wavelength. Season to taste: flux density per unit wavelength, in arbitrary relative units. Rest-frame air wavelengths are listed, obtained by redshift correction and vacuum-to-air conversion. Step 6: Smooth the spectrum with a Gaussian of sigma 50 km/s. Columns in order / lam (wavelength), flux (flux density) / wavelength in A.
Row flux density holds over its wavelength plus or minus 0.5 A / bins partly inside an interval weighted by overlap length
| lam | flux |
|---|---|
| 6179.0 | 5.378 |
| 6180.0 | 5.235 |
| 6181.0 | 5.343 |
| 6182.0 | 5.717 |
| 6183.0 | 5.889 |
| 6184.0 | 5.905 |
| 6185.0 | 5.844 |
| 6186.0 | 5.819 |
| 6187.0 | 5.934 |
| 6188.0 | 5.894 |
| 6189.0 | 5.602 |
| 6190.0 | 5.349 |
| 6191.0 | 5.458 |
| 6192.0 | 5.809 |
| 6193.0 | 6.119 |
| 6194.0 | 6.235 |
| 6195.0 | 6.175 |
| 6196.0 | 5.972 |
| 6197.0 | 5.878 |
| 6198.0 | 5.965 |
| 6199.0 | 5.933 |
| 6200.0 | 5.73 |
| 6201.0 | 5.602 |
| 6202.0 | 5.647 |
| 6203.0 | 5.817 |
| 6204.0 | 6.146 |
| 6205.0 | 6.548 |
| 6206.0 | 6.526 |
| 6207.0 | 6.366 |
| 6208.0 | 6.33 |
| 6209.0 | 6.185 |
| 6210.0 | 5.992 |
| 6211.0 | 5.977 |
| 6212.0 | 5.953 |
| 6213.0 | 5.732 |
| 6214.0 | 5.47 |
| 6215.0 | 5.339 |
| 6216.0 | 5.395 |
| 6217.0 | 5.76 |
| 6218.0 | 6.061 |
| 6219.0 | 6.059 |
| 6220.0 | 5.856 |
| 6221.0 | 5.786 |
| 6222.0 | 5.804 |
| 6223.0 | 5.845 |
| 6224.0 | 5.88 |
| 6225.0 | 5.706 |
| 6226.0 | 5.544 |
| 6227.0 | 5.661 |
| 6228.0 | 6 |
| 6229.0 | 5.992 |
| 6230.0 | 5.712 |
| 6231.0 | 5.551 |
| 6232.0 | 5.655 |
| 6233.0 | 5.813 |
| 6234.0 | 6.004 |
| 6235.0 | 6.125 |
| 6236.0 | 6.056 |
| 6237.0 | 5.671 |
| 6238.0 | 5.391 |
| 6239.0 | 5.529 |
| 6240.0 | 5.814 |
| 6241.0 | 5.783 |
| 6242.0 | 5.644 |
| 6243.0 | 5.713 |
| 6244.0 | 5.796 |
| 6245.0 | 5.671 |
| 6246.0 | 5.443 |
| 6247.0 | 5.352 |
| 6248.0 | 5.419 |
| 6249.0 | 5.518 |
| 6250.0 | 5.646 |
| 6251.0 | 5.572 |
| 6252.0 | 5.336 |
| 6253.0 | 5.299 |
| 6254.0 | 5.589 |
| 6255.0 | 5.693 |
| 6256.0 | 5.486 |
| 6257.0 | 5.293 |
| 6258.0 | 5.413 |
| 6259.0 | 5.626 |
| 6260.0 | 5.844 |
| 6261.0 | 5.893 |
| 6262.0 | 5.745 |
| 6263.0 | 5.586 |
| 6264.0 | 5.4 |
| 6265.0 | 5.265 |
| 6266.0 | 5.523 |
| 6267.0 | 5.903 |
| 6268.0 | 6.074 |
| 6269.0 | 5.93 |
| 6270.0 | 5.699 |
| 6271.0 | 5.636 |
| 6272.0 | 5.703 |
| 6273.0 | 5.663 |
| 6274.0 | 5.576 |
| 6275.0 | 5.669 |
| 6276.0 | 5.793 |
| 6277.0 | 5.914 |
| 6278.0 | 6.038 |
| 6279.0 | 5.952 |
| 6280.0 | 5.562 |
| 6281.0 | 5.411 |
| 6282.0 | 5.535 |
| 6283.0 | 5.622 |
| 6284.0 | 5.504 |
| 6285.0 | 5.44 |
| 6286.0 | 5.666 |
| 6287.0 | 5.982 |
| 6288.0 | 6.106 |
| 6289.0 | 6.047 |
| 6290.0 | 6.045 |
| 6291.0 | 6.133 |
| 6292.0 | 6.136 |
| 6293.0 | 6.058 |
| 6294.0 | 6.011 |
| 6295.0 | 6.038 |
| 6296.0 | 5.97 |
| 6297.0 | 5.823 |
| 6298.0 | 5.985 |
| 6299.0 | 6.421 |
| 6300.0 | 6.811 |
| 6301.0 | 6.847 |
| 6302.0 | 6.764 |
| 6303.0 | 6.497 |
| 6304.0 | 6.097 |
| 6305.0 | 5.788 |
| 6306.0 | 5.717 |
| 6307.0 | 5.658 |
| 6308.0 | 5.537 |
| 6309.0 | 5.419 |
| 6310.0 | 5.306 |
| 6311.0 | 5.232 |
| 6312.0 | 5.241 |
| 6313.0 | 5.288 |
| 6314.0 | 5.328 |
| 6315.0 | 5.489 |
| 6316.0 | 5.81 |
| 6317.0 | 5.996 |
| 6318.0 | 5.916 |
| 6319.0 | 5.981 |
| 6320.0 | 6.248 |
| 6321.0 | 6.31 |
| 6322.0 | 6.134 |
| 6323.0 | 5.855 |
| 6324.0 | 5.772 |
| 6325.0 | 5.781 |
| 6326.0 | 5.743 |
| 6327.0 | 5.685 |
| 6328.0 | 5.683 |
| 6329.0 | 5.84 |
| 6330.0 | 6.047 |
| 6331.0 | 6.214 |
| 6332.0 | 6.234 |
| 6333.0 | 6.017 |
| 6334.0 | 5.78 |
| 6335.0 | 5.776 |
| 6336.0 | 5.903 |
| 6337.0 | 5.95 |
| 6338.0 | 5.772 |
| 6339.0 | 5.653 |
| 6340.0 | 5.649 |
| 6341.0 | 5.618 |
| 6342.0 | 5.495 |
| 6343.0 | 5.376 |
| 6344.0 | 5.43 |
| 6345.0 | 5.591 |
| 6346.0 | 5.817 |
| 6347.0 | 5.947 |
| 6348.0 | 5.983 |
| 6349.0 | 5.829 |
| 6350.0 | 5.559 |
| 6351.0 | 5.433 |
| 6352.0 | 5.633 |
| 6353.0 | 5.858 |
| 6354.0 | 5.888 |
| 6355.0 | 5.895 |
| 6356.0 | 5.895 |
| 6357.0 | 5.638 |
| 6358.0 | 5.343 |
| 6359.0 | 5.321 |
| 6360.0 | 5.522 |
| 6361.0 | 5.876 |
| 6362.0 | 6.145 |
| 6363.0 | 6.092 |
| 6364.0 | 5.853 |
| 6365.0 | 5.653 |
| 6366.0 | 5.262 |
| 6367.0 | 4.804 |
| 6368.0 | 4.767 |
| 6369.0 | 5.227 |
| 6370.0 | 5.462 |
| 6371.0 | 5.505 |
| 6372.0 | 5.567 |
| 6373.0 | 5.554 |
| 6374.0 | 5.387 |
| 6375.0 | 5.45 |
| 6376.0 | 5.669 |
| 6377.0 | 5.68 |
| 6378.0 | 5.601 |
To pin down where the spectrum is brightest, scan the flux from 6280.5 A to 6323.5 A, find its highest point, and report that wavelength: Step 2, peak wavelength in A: 6301.0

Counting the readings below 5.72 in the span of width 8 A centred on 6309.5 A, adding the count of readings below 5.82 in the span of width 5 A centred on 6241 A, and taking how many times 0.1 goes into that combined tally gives 130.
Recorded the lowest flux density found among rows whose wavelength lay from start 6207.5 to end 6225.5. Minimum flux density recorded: 5.339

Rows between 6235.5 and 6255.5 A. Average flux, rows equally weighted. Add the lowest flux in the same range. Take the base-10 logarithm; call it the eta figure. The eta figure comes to 1.04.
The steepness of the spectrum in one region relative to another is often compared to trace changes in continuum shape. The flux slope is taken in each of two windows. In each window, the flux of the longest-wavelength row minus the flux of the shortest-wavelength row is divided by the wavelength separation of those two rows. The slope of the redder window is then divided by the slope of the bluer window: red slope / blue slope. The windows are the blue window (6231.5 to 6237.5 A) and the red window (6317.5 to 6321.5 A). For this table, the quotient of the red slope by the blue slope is 41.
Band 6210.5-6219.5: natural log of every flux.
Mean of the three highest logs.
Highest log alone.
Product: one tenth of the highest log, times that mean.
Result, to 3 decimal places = 0.324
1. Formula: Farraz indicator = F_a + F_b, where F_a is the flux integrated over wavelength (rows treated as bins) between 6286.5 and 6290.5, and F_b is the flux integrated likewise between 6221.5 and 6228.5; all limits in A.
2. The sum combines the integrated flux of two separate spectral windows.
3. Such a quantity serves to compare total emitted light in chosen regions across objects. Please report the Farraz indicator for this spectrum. 65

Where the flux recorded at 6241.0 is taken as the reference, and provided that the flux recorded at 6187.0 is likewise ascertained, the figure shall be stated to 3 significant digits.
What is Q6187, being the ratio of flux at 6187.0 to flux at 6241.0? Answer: 1.03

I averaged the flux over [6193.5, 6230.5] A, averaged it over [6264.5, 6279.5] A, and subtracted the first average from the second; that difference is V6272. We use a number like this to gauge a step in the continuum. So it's -0.15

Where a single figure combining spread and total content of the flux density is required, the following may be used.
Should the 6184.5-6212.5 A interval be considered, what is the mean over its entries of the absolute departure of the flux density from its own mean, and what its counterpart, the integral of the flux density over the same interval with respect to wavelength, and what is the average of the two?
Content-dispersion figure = 83.5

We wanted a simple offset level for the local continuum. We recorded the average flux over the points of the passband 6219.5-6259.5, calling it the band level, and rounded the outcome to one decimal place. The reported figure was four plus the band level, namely 9.7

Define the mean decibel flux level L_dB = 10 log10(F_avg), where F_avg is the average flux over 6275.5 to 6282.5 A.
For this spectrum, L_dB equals 7.59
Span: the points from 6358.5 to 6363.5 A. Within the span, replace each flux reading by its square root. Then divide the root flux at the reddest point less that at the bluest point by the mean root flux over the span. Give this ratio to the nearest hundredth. 0.07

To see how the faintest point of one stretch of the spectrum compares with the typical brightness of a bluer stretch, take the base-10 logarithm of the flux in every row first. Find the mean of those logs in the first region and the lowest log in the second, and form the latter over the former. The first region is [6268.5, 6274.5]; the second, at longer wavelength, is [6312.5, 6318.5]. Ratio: 0.957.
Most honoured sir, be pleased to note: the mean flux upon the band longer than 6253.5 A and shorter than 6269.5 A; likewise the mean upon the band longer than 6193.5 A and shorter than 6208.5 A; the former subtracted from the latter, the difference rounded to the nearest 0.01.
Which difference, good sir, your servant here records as 0.42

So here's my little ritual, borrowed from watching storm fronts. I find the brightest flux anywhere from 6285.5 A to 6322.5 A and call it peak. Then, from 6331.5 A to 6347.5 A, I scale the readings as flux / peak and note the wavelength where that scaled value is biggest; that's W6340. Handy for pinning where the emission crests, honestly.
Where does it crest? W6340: 6332.0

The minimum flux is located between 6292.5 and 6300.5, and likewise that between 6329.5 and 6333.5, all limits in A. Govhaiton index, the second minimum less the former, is 0.19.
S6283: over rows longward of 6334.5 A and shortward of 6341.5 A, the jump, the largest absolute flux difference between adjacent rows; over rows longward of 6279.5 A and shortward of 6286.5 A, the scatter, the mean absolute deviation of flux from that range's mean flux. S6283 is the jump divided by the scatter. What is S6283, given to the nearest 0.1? 2.5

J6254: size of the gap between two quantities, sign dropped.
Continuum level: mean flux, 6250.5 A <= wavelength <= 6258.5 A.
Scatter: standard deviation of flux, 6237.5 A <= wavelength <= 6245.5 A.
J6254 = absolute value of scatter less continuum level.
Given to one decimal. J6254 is 5.3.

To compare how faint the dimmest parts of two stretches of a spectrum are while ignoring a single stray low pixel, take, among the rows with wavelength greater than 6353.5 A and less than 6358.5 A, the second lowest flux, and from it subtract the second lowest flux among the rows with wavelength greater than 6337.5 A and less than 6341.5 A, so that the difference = 0.0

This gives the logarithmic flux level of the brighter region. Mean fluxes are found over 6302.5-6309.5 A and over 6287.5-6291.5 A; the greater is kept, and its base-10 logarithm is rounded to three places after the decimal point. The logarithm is 0.784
